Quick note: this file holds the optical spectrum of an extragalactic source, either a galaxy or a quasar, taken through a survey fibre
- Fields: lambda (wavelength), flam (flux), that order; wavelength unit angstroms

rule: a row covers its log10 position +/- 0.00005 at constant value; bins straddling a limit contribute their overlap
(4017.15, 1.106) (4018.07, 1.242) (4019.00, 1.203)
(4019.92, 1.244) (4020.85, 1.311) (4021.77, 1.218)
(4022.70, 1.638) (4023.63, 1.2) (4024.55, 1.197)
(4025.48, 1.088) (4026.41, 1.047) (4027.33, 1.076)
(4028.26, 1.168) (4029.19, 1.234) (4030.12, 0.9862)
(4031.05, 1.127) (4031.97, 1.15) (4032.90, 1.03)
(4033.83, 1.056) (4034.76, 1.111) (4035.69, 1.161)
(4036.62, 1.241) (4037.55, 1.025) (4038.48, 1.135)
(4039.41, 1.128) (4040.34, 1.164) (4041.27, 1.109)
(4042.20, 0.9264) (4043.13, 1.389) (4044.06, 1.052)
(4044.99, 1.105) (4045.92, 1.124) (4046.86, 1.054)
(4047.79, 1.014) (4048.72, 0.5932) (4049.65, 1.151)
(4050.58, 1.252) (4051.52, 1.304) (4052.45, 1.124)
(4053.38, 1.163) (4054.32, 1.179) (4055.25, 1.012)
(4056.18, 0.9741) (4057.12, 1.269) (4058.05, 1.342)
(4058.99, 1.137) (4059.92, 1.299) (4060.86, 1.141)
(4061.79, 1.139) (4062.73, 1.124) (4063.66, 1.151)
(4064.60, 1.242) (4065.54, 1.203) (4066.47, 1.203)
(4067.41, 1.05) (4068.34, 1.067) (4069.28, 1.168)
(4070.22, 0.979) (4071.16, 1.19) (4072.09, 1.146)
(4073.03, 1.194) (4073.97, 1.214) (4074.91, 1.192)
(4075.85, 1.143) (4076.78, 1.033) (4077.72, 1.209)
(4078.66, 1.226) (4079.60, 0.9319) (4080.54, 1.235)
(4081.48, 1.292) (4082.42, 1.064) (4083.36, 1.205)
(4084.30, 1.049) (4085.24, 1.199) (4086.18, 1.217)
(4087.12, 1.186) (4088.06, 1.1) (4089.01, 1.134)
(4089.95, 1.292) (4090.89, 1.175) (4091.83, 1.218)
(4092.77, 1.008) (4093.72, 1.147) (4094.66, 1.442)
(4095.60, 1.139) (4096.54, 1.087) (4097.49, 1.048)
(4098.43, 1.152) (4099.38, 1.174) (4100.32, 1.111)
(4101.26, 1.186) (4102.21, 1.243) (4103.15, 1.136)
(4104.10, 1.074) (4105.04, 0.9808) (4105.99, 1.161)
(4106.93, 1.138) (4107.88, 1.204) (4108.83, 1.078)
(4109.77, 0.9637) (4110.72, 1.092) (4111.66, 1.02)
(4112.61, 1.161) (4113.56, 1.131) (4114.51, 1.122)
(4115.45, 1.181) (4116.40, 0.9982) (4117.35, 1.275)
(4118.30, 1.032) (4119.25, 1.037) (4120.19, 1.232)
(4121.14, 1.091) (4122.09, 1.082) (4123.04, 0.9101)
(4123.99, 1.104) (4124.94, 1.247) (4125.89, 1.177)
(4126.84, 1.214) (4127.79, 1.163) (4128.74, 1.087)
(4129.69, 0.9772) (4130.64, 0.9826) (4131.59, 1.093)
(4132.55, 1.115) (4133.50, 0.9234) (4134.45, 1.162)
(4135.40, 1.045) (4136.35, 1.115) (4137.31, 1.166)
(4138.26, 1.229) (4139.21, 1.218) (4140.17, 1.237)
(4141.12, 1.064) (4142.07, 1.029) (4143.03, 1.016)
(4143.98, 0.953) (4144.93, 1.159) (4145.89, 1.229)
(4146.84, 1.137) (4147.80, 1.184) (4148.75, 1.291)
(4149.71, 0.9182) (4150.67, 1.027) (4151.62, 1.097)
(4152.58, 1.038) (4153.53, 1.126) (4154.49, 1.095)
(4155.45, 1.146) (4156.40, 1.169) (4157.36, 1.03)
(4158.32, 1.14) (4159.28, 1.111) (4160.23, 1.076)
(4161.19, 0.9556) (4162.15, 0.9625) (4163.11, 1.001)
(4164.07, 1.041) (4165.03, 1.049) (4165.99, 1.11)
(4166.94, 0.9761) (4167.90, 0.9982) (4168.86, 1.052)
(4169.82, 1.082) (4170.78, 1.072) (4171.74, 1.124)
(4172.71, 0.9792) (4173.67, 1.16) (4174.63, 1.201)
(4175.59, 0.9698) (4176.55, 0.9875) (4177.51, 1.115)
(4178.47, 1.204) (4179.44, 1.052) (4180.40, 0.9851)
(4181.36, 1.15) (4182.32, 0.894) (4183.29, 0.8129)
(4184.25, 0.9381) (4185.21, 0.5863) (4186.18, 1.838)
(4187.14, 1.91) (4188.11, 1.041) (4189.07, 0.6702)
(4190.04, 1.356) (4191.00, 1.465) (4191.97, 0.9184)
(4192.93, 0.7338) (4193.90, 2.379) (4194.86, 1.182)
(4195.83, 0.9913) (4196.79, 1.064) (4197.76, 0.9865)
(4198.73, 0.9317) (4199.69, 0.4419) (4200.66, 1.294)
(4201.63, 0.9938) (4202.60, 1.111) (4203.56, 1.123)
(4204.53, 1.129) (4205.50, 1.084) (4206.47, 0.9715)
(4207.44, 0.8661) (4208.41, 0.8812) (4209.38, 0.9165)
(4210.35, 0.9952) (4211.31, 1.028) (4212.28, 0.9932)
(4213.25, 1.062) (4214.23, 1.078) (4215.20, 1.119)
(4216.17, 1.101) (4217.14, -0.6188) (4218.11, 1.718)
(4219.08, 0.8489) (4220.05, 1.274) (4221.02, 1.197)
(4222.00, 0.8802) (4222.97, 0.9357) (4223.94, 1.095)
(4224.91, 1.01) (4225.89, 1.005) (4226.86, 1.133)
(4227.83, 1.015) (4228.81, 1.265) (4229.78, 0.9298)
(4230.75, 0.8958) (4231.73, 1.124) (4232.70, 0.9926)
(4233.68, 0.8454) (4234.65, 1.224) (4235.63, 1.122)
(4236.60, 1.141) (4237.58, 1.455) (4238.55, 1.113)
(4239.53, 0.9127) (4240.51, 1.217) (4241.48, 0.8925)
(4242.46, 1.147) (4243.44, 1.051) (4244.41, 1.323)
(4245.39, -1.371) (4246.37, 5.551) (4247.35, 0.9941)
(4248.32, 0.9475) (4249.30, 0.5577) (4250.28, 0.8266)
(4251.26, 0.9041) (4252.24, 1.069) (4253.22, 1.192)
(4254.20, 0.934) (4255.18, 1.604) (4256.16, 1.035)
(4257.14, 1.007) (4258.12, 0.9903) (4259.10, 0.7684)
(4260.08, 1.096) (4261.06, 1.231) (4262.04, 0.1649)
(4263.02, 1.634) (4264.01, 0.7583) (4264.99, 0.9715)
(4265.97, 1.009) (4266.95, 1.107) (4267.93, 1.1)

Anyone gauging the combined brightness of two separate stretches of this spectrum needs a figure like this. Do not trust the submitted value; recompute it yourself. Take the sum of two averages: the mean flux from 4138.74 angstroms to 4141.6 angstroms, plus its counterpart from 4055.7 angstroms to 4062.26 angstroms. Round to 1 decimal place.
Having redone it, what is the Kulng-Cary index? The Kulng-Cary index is 2.4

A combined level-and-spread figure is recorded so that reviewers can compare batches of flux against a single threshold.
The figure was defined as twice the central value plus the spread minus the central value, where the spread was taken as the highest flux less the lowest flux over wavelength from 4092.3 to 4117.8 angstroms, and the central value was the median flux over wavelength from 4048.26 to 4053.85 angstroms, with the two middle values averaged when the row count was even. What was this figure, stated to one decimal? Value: 1.6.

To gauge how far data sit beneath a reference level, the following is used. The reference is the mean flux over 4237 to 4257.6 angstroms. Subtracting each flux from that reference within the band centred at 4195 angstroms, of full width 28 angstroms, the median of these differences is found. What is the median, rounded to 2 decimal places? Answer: 0.17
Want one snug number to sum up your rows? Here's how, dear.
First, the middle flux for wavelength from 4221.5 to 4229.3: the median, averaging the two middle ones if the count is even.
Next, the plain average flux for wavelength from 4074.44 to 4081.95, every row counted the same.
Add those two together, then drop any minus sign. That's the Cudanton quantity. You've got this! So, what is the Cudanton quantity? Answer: 2.17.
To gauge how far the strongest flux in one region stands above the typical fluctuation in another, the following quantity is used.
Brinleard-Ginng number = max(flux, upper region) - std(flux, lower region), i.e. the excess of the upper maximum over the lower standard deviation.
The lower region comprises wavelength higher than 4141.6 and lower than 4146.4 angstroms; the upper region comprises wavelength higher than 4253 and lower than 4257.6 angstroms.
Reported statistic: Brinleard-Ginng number 1.5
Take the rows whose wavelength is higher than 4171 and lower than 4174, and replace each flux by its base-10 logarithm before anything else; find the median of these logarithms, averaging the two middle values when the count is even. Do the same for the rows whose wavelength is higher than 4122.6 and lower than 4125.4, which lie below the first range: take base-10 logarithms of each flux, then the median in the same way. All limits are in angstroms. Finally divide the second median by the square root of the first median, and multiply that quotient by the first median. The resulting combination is 0.010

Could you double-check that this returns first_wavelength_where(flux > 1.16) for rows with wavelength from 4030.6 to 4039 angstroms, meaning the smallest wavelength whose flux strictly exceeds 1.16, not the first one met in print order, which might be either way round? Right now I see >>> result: 4035.69 angstroms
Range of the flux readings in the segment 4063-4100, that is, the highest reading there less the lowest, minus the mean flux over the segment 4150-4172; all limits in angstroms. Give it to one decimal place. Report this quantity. -0.6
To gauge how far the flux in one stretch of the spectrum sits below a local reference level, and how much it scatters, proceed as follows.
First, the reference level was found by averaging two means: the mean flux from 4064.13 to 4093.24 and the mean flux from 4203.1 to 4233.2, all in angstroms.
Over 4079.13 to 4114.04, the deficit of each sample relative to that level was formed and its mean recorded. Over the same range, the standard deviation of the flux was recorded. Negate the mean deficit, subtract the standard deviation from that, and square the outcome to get 0.00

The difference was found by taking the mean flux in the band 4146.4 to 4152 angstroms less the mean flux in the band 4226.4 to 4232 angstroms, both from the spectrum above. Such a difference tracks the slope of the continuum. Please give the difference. 0.05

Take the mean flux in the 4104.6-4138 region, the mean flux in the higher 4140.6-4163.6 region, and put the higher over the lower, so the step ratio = 0.98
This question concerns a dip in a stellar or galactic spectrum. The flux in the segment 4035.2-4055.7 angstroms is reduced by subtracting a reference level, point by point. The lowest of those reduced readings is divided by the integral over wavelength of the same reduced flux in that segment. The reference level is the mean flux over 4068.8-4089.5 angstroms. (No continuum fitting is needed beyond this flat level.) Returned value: 0.7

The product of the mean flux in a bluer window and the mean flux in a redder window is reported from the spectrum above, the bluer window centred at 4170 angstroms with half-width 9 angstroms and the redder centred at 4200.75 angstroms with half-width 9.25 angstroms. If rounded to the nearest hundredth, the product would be 1.11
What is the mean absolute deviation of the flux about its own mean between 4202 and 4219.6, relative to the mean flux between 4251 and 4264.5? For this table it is 0.210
